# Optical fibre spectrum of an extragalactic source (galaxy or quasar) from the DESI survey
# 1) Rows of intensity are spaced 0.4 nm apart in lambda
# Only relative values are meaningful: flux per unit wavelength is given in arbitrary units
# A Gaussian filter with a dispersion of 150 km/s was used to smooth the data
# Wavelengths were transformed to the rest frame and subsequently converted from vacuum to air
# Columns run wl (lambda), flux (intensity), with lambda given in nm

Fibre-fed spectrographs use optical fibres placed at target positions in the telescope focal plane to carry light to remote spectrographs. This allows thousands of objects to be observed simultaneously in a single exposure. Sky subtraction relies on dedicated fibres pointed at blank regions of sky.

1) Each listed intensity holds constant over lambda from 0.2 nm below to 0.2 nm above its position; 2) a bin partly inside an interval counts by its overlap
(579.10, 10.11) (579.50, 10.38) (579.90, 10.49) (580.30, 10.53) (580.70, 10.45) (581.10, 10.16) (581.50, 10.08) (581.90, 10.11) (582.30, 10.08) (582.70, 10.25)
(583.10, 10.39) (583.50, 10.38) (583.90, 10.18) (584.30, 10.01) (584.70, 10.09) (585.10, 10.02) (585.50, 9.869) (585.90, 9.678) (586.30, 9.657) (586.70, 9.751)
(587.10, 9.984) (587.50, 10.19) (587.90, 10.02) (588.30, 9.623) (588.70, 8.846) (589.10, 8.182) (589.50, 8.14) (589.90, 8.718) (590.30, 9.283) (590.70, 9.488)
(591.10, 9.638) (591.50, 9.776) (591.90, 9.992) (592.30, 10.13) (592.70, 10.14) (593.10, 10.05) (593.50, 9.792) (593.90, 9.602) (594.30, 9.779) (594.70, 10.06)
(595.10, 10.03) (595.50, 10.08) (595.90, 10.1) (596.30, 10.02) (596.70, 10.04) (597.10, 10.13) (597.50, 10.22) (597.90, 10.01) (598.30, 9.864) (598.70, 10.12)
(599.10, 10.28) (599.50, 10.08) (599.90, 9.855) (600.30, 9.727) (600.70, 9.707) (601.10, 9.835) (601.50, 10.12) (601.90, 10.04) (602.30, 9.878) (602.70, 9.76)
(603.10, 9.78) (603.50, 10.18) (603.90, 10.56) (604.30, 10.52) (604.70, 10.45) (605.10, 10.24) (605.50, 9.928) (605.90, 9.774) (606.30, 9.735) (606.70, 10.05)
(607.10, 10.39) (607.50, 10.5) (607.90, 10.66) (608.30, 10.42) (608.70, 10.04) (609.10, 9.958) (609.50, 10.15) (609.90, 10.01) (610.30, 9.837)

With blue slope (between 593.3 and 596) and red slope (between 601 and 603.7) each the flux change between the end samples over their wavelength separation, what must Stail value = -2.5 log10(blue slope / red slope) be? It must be 0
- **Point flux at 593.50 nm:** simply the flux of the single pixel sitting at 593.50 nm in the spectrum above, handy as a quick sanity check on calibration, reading 9.792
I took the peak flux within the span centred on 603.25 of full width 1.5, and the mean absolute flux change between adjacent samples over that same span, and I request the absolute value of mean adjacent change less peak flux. 10.3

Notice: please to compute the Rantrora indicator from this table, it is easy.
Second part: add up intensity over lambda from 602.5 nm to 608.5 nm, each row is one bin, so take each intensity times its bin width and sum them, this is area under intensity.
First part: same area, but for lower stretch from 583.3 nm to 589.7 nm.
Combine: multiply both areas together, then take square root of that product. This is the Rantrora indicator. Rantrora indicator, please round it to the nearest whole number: 62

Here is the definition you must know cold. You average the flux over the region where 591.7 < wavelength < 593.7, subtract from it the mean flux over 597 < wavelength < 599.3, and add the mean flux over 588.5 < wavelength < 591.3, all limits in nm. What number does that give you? 8.8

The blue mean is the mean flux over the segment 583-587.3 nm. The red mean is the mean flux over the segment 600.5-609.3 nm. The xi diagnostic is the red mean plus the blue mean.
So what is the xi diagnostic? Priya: 20.1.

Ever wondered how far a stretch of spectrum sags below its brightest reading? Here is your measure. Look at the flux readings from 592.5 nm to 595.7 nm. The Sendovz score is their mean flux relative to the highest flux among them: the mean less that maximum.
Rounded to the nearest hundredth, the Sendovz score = -0.20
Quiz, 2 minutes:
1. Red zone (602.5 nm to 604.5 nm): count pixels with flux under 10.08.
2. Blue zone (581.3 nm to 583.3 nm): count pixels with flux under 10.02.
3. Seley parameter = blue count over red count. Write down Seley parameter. 0.0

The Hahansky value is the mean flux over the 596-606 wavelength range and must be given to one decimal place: 10.0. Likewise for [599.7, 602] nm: 9.9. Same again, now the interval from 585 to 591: 9.4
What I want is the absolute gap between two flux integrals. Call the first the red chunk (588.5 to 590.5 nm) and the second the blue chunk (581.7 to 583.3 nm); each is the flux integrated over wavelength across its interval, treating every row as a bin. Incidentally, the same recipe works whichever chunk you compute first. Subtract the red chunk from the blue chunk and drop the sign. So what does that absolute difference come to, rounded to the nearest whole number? 1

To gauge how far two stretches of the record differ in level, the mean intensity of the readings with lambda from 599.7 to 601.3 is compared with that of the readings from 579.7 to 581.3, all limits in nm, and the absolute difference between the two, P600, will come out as 0.63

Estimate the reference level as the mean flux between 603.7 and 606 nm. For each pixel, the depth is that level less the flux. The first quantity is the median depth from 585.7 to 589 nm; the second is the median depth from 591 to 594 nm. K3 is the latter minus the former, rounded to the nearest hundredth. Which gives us -0.18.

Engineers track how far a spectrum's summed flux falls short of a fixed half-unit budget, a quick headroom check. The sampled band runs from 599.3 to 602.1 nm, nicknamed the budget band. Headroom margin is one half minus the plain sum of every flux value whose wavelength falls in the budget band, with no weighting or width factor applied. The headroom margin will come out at -68.9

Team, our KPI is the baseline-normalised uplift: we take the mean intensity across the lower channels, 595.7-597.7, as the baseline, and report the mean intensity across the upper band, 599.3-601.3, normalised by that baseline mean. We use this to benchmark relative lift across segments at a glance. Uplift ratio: 0.97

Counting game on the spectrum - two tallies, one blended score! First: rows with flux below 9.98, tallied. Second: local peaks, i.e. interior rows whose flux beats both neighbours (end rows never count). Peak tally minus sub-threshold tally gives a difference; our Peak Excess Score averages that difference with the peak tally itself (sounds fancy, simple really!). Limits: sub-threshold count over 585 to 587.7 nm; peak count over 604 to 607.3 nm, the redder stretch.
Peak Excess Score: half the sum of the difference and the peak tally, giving -2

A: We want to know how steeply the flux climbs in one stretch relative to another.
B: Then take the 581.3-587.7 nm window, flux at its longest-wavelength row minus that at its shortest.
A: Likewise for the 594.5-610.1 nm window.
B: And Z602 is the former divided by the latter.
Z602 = -2.2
